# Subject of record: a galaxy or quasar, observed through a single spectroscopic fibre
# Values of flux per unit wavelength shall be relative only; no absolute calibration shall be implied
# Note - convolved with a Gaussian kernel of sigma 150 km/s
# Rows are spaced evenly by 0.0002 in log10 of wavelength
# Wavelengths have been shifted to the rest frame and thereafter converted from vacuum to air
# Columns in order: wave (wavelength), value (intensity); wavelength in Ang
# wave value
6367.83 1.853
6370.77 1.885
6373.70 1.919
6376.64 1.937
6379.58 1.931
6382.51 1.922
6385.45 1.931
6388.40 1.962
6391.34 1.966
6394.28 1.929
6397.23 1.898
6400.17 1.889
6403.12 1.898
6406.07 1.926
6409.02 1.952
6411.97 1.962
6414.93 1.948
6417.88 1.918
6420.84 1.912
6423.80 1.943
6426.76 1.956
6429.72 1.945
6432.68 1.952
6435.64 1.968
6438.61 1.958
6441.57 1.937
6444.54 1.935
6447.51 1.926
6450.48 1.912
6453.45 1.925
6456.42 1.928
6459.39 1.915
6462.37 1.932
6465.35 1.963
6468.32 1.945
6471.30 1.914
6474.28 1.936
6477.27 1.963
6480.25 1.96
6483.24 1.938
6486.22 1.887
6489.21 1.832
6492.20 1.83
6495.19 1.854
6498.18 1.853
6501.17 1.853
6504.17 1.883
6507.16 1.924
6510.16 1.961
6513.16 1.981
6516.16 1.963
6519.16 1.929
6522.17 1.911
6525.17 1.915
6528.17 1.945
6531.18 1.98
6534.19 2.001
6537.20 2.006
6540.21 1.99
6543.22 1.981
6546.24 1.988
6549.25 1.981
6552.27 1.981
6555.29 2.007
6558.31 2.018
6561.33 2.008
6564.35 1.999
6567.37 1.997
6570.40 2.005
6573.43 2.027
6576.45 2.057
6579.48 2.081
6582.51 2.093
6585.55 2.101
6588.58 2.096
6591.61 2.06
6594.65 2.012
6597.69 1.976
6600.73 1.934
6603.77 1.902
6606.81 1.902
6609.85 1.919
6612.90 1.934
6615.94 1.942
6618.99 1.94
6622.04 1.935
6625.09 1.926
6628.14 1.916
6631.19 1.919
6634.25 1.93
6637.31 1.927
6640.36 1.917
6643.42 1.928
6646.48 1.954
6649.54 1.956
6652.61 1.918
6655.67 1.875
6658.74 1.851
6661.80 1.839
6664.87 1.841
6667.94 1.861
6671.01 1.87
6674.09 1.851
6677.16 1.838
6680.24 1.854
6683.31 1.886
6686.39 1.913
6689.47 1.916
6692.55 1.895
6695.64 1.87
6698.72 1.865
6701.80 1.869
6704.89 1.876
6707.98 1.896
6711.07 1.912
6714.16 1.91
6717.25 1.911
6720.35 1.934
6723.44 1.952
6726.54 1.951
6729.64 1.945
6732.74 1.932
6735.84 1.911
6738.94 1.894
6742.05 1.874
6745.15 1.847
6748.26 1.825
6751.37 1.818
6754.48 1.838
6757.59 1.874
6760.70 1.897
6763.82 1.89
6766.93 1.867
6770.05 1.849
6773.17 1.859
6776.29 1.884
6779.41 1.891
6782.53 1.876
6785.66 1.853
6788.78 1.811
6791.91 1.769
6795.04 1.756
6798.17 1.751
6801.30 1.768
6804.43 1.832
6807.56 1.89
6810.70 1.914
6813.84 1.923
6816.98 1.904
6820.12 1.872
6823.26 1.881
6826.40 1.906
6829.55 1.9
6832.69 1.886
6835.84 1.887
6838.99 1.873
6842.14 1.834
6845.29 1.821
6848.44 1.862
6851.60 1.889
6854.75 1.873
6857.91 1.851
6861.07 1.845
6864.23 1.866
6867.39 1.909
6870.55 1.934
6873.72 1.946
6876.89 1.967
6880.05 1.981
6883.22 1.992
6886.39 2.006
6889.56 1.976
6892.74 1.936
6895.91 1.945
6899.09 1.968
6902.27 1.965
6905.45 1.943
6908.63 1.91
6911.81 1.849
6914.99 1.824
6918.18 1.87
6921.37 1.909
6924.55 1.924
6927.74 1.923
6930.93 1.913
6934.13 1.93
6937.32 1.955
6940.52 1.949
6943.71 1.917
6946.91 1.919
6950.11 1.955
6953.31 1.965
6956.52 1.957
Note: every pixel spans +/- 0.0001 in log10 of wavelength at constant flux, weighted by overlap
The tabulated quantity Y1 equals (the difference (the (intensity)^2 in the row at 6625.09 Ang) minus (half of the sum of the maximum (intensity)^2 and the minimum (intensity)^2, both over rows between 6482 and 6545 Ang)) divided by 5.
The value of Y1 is 0.005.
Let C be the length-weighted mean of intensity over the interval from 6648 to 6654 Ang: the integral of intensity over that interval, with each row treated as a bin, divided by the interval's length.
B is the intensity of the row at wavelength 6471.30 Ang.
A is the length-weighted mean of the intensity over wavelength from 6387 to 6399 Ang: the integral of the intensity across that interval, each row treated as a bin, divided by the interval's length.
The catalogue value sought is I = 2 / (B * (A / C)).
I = 1.04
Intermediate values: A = 1.94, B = 1.914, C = 1.94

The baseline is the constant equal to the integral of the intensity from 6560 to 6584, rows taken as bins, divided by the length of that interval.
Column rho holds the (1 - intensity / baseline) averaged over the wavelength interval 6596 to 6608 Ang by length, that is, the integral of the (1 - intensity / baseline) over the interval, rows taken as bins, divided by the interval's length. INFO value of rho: 0.05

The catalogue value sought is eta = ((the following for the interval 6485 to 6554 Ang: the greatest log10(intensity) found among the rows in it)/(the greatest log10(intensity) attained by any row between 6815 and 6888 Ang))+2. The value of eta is 3.00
